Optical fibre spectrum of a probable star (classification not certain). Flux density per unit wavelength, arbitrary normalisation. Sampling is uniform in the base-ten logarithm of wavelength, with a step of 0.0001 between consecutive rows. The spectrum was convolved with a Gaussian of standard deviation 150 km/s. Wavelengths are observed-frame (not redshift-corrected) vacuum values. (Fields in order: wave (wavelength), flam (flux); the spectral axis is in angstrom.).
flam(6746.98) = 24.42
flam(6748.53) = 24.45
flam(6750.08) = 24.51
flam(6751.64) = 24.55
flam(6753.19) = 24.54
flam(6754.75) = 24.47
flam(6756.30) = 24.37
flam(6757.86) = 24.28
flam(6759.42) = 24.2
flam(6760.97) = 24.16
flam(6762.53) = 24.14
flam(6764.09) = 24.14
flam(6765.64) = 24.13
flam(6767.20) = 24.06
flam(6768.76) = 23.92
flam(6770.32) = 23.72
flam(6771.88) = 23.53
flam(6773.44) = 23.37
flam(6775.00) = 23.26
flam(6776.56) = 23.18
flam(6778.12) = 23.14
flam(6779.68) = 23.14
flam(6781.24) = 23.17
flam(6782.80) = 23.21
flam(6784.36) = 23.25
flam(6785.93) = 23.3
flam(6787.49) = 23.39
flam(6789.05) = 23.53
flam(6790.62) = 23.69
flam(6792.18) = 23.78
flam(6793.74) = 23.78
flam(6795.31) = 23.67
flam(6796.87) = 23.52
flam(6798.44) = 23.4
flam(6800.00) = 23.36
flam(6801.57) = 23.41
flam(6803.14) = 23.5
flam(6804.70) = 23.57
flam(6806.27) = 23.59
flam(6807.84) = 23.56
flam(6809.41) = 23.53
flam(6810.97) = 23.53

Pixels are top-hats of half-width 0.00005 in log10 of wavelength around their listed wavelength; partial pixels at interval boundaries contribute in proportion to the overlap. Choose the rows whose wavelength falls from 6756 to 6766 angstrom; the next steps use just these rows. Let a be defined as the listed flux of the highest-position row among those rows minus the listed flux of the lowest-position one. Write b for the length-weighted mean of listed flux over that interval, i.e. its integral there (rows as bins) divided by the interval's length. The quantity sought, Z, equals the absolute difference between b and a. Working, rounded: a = -0.24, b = 24.2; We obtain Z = 24.44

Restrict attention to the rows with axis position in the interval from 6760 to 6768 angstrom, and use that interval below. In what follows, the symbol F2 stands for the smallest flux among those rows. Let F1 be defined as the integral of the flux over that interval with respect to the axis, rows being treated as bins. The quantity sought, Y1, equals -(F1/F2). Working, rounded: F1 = 193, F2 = 24.06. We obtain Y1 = -8.03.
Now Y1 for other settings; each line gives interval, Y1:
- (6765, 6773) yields -8.10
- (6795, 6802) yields -7.03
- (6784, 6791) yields -7.05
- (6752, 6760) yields -8.06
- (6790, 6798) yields -8.06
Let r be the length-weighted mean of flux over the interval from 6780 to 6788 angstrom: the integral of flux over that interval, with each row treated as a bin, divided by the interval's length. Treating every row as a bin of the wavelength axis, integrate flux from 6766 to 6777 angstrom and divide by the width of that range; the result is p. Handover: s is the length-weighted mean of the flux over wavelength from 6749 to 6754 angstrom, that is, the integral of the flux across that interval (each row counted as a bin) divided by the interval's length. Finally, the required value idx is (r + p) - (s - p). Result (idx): 45.9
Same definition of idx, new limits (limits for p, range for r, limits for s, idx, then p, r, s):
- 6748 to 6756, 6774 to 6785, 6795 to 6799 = 48.7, 24.5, 23.2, 23.5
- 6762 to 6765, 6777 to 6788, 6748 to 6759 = 47.1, 24.2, 23.2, 24.4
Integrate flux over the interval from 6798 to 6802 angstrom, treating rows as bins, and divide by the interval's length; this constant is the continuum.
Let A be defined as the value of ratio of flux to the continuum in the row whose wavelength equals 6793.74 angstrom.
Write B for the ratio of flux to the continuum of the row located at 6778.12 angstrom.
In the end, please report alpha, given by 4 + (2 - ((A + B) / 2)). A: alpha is 5.00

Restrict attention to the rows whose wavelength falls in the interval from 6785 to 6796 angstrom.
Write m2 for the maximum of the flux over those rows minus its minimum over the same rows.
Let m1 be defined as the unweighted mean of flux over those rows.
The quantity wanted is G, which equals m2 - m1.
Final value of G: -23.1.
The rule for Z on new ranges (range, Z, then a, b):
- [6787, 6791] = 23.21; 0.30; 23.5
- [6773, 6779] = 23.46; -0.23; 23.2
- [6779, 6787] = 23.06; 0.16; 23.2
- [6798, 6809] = 23.32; 0.16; 23.5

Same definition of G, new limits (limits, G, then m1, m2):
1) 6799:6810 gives -23.3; 23.5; 0.23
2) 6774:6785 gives -23.1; 23.2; 0.12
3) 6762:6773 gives -23.3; 23.9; 0.61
